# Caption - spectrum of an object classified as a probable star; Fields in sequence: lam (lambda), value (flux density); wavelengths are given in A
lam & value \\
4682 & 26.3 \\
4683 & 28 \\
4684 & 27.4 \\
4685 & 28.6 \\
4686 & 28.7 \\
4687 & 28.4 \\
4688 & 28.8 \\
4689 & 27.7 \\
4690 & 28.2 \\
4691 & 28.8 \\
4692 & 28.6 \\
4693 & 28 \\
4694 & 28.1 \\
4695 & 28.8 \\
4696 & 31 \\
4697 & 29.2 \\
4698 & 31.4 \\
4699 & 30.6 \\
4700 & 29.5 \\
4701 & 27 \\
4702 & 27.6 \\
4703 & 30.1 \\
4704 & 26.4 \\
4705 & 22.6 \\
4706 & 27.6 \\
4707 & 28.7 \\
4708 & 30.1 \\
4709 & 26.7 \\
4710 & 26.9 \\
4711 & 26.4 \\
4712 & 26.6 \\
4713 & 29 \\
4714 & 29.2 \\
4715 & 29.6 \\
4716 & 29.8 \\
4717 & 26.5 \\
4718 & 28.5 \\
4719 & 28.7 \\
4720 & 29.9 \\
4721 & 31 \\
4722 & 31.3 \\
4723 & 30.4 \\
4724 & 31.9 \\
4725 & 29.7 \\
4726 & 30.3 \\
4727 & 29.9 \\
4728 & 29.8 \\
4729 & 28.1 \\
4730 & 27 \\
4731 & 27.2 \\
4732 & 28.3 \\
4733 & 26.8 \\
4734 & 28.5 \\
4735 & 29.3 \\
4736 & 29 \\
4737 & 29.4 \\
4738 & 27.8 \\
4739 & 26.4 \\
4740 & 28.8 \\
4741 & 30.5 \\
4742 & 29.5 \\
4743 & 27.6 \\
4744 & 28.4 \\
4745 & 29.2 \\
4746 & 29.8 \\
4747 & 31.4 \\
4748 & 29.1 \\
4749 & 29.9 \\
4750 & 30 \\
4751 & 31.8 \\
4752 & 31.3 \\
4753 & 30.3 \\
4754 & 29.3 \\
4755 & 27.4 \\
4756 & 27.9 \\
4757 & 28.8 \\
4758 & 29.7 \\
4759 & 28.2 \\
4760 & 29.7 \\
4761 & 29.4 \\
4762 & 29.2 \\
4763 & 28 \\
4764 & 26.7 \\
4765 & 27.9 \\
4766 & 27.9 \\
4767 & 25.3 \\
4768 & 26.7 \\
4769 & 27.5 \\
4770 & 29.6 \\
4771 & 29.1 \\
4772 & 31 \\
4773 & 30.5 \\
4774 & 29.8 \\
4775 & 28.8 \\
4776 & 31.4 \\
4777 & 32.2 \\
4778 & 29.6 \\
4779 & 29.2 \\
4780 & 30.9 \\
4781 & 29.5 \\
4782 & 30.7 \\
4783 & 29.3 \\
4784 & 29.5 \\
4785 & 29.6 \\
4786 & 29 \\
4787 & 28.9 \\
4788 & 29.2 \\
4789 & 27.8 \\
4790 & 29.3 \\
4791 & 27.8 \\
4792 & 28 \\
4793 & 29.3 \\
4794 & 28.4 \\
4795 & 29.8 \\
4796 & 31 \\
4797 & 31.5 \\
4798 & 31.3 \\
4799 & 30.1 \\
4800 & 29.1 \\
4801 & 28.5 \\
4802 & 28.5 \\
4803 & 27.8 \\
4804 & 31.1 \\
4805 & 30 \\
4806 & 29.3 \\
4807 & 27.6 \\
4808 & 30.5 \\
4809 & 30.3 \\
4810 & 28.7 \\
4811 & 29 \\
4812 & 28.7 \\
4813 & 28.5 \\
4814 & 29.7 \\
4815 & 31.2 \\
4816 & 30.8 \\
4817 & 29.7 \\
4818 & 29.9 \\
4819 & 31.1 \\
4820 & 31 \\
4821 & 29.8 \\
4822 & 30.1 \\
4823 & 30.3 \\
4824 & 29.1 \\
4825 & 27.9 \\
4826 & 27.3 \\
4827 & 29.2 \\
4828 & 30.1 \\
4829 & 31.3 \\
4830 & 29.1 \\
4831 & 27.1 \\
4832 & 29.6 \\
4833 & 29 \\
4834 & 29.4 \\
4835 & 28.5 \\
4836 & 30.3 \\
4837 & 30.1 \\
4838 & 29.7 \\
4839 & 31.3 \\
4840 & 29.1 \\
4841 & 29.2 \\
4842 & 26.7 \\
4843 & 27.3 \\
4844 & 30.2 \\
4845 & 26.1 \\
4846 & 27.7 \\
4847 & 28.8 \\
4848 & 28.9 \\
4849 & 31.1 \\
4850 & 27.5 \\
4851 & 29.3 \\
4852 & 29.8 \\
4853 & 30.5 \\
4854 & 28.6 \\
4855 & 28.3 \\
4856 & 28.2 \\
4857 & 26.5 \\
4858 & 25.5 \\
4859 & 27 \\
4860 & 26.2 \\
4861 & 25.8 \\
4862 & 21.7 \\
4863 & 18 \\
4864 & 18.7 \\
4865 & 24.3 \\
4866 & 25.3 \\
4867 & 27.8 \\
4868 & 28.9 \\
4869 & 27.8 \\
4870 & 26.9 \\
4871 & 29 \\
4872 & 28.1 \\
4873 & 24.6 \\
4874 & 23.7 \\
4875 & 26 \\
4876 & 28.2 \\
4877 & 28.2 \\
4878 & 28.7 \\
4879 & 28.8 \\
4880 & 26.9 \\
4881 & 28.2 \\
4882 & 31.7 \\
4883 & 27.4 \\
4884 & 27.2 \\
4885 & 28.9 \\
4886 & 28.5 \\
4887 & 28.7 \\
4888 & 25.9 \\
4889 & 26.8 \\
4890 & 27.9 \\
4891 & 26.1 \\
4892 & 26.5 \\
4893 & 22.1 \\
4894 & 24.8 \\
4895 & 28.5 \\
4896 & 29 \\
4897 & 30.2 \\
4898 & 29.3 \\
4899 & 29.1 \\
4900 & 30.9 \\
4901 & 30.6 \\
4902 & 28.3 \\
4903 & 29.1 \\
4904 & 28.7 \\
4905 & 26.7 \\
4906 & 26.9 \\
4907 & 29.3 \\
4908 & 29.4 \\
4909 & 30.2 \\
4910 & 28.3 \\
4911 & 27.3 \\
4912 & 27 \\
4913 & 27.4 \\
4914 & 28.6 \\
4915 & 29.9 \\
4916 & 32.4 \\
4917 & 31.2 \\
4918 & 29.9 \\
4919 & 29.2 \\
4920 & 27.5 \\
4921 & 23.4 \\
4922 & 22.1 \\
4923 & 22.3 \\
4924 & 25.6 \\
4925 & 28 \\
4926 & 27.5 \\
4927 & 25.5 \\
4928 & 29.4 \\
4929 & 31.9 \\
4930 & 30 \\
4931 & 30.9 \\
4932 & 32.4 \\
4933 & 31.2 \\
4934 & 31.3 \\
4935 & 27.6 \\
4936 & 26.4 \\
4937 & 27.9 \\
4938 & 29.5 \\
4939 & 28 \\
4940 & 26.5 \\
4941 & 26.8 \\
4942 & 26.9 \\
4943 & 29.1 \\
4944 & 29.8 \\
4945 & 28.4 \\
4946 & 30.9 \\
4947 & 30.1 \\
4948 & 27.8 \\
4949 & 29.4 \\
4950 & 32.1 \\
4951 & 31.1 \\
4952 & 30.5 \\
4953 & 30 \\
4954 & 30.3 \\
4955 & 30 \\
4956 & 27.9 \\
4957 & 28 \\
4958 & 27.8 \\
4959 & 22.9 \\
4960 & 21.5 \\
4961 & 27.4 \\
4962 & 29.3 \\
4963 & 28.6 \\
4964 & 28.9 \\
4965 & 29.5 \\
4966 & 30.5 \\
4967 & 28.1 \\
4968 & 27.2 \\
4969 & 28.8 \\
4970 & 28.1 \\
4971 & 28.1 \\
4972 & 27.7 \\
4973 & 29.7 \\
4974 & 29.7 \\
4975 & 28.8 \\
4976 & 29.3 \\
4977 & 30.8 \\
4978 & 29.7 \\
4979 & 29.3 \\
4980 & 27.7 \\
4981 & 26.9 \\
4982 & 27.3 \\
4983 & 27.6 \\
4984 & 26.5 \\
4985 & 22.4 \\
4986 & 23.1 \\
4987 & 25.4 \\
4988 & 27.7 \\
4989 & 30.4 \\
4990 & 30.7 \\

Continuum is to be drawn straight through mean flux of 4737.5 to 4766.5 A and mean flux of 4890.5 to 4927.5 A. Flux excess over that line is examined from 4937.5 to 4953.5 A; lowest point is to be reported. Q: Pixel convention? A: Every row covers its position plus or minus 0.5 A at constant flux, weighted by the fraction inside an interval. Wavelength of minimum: 4940 A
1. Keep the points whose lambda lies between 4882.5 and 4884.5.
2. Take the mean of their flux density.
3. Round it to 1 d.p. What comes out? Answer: 27.3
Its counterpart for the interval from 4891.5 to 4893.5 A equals 24.3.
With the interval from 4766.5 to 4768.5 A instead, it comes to 26.0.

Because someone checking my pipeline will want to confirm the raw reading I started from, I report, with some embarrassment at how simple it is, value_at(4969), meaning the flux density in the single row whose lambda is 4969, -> 28.8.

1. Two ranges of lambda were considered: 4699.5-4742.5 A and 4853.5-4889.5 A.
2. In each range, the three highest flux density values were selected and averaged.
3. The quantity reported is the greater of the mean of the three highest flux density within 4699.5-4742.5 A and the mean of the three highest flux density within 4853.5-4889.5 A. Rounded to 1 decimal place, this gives 31.4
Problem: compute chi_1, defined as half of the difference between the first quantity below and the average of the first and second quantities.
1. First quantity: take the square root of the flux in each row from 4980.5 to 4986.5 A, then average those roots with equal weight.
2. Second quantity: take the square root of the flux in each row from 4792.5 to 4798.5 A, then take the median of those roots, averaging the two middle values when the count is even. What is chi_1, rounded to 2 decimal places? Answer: -0.11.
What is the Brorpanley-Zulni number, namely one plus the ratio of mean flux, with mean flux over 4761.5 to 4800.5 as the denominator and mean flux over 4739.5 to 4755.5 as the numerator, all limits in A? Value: 2.01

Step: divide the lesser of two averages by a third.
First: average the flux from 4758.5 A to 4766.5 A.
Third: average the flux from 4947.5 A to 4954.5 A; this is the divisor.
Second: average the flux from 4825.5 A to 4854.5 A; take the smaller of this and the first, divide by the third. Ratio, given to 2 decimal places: 0.94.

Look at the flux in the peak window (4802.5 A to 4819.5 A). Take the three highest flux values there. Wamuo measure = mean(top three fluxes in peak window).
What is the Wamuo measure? 31.1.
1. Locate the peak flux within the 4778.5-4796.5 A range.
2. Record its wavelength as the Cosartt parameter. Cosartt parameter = 4796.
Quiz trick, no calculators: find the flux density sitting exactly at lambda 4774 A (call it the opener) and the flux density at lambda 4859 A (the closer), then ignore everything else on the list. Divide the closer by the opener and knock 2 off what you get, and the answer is -1.09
